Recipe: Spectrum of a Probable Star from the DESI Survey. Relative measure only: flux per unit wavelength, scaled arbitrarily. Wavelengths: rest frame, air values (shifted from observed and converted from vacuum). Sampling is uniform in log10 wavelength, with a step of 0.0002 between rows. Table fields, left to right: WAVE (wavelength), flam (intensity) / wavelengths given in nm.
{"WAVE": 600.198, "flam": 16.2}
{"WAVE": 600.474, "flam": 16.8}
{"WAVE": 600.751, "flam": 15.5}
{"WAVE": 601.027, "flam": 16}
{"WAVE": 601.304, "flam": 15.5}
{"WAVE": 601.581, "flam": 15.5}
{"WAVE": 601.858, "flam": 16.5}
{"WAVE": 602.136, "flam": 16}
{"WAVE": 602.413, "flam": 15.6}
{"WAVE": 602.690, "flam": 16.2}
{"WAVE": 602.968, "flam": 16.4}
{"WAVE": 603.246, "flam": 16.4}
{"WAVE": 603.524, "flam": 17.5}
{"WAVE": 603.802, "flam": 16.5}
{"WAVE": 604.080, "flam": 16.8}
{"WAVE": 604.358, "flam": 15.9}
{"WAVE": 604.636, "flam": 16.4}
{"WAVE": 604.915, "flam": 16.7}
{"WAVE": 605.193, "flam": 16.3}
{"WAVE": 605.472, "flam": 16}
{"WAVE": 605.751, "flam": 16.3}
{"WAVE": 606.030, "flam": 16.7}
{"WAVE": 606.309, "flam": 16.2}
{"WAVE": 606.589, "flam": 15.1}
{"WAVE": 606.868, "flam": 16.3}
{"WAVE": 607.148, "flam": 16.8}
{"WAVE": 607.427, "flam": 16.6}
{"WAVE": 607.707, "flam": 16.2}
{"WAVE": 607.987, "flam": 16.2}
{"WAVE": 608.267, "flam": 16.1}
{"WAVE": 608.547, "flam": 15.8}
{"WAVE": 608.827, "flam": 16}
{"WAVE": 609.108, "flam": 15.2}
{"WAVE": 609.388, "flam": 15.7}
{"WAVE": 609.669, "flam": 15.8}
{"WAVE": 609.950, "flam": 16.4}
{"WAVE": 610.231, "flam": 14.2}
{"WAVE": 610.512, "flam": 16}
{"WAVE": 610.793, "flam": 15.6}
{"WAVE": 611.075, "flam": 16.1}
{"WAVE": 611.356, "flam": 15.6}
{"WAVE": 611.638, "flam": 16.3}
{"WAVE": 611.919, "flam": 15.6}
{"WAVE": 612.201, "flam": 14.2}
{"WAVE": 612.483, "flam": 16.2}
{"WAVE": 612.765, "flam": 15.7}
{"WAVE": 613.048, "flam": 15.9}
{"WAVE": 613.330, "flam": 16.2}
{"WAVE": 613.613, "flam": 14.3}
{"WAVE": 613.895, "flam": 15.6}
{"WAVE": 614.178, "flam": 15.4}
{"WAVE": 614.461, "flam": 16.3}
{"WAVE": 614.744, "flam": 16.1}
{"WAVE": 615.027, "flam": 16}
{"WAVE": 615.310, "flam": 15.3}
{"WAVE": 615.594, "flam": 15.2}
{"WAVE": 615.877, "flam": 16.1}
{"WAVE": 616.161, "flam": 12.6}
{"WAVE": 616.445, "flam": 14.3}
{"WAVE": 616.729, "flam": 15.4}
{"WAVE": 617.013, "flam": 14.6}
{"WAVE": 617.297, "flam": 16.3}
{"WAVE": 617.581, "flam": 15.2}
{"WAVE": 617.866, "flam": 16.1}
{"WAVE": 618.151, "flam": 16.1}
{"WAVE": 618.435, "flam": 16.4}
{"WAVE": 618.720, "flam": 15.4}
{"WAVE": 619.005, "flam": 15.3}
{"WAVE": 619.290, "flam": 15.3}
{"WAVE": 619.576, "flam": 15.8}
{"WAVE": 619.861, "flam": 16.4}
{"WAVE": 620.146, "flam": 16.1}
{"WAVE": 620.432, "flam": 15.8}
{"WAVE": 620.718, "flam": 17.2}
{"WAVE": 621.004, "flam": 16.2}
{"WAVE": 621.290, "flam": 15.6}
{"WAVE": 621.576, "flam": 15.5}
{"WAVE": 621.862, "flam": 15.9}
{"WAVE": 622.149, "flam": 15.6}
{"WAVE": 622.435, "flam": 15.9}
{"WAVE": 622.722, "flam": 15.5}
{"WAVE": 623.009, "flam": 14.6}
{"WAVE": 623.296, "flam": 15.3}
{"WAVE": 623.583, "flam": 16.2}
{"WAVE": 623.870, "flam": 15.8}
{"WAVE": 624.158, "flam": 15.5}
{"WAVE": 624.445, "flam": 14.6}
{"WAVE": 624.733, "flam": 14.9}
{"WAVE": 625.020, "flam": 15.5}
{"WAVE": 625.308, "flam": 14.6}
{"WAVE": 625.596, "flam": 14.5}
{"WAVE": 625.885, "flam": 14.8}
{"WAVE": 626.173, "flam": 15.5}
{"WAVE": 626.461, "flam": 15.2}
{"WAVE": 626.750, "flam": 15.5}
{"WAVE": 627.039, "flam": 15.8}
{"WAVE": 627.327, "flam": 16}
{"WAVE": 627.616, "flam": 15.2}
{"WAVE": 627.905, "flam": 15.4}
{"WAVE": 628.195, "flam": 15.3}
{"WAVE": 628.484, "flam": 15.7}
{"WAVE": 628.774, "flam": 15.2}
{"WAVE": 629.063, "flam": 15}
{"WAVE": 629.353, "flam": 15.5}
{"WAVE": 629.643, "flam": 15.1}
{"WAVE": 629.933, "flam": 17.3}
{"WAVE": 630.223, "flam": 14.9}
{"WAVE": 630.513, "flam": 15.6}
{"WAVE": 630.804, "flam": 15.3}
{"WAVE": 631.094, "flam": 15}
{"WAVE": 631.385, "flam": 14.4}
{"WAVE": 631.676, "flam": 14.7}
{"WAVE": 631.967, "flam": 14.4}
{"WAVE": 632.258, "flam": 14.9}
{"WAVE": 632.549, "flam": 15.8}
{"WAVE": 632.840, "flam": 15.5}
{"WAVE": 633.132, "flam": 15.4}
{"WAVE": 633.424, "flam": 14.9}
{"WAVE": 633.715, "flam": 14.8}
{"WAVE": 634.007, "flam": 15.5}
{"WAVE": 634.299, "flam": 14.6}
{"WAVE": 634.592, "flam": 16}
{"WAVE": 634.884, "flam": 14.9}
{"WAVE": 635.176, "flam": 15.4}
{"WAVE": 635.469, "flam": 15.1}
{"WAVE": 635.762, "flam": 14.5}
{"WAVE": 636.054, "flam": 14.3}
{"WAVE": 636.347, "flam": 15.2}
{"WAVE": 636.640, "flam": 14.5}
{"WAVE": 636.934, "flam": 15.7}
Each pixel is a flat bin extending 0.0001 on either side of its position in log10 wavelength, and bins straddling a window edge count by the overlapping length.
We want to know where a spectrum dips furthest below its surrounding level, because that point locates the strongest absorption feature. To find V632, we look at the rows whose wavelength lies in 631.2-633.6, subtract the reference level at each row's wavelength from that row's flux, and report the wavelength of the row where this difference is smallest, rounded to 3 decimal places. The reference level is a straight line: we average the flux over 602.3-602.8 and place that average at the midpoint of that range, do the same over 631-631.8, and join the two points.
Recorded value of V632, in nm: 631.385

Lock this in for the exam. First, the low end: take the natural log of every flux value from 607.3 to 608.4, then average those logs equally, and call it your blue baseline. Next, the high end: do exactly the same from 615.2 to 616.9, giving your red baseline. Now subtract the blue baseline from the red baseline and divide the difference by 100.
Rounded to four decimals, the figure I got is -0.0010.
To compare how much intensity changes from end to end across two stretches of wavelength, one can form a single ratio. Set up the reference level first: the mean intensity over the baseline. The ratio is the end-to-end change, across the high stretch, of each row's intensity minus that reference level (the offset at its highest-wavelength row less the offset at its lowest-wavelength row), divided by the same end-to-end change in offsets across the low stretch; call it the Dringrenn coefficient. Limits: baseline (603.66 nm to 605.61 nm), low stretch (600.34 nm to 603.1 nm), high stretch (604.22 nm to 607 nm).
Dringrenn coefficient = -1.0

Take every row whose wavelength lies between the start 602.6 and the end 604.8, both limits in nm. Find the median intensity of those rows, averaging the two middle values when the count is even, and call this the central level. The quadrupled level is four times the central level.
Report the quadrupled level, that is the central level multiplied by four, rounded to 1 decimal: 65.6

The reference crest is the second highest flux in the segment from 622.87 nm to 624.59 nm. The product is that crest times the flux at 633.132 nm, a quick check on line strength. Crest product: 243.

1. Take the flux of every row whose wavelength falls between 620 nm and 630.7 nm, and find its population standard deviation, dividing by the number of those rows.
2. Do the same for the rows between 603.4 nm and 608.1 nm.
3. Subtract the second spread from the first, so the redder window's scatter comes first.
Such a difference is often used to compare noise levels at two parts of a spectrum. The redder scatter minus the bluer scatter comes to 0.13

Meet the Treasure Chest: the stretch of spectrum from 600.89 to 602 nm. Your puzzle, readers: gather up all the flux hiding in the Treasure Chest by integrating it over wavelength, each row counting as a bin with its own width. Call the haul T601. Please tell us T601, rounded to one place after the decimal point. 17.6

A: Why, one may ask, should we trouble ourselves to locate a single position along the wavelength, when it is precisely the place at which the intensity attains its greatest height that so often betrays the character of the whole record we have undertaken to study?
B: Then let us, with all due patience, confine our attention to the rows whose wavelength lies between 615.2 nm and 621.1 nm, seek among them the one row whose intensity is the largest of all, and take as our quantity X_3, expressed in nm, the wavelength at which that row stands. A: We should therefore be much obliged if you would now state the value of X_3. 620.718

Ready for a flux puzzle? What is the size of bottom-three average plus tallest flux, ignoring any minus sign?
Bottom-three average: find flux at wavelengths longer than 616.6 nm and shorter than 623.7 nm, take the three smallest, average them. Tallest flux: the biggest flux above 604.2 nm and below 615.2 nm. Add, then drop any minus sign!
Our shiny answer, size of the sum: 31.6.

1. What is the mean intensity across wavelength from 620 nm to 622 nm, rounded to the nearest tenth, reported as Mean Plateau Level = 16.0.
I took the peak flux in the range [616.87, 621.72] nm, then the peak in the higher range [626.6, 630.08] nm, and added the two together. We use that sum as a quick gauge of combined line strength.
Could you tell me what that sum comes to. 34.5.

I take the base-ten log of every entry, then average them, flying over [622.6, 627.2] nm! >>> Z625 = 1.18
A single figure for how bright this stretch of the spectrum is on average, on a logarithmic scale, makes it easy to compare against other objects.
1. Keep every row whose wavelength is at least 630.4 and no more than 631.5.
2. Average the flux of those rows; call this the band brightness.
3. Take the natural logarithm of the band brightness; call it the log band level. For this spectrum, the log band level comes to 2.71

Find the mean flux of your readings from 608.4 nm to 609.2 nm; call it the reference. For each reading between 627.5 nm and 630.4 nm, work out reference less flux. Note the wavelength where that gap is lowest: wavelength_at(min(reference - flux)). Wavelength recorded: 629.933 nm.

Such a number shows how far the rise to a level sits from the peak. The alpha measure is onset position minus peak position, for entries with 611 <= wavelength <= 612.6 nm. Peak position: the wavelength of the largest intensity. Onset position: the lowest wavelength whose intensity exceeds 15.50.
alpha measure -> -0.56 nm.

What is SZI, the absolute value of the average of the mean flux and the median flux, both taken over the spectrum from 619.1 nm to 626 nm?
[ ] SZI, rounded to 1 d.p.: 15.5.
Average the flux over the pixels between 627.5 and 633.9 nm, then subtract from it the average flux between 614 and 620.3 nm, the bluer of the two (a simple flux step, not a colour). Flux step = -0.29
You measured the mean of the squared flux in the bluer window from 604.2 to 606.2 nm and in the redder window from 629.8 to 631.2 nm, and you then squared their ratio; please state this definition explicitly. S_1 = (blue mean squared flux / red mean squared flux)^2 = 1.19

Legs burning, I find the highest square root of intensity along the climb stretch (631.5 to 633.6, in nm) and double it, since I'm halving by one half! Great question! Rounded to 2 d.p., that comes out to 7.95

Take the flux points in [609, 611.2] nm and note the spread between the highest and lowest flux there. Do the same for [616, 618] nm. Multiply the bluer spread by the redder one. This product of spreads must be 8.1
